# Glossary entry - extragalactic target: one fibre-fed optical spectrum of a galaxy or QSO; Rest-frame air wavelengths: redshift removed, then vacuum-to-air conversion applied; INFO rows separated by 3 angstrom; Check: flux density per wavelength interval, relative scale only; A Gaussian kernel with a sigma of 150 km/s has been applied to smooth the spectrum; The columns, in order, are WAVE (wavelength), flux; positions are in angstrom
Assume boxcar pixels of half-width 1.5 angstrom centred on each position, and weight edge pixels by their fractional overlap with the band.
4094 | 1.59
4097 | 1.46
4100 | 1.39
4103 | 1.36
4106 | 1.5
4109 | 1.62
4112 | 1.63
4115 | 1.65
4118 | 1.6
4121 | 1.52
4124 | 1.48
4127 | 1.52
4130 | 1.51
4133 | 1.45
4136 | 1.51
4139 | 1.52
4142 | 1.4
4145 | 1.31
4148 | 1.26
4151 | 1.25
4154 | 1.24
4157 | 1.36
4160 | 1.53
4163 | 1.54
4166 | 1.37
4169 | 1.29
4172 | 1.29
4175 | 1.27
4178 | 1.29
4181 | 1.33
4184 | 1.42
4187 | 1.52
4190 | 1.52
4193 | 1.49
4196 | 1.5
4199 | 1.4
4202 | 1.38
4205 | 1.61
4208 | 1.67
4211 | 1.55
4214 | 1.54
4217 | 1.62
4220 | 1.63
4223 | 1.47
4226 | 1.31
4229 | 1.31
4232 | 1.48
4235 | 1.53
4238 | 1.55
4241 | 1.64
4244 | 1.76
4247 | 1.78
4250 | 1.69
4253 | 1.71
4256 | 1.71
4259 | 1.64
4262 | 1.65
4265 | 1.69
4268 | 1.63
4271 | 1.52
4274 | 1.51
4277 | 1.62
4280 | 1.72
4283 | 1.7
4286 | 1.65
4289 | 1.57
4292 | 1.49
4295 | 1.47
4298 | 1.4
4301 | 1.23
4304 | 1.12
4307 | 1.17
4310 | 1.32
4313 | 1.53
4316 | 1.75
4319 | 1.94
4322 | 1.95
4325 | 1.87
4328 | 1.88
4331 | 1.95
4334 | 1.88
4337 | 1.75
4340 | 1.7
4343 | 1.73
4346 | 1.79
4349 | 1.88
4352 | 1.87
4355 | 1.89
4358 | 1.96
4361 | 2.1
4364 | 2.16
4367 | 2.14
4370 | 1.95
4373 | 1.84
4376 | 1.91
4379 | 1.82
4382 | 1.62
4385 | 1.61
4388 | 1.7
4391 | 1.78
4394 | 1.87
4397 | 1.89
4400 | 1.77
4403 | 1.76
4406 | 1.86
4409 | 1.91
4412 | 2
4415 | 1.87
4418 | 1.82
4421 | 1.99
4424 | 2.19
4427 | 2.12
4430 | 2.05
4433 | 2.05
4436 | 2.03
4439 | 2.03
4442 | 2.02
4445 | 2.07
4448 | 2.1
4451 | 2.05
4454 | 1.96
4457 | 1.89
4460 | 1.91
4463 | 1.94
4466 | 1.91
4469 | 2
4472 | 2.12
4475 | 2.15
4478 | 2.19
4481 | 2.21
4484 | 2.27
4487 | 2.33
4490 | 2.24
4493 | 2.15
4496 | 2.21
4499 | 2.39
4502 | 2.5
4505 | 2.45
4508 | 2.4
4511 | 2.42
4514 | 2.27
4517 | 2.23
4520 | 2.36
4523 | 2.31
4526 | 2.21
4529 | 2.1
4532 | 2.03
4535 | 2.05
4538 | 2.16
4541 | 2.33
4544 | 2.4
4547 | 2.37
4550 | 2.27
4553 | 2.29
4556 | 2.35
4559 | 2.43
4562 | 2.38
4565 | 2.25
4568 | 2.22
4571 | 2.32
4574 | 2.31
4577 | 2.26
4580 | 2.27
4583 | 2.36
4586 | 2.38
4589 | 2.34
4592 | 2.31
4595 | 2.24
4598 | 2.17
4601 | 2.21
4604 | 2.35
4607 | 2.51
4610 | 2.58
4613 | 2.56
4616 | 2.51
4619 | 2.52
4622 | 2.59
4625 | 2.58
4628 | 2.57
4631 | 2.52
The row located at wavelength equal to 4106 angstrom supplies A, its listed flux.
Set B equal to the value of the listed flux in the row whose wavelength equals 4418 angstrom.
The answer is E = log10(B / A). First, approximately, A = 1.5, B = 1.82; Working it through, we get 0.084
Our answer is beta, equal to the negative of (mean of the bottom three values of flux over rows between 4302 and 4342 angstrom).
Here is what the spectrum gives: -1.20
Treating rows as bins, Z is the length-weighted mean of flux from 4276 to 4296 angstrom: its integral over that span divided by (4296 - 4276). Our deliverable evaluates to 1.6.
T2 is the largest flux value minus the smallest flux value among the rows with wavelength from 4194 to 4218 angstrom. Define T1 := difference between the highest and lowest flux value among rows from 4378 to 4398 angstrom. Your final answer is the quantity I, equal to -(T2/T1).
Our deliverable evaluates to -1.04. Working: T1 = 0.28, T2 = 0.29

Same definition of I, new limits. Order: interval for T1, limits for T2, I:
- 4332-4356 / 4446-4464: -1.11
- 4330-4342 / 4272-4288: -0.84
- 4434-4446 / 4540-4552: -2.60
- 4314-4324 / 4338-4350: -0.90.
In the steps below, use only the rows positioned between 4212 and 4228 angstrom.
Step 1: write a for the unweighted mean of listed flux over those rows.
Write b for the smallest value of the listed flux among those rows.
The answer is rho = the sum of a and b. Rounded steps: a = 1.5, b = 1.31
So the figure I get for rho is 2.8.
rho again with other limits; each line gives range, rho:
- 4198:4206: 2.8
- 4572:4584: 4.6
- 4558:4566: 4.6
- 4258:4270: 3.3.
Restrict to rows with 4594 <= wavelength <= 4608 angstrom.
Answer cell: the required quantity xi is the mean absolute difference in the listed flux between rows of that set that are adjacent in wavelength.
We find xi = 0.10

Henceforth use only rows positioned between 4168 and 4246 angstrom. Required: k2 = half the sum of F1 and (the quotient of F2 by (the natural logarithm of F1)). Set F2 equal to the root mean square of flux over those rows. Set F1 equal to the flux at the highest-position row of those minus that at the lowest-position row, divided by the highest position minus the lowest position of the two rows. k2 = -0.143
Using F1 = 0.006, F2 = 1.5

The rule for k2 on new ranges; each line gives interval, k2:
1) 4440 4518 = -0.184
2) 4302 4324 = -0.233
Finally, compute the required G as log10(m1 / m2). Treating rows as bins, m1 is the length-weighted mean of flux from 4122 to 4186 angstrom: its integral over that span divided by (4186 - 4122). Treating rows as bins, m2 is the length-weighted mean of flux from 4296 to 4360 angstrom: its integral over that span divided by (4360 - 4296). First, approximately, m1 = 1.39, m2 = 1.7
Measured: -0.09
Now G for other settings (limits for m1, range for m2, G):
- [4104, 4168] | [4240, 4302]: -0.04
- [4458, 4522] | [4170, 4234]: 0.18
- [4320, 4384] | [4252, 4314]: 0.09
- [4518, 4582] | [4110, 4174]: 0.20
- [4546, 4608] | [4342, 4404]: 0.09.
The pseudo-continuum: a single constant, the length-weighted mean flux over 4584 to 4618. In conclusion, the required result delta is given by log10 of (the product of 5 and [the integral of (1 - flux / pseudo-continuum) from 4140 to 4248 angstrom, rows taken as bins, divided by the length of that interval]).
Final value 0.29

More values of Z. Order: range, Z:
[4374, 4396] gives 1.8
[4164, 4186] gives 1.3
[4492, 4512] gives 2.4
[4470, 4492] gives 2.2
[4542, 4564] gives 2.4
